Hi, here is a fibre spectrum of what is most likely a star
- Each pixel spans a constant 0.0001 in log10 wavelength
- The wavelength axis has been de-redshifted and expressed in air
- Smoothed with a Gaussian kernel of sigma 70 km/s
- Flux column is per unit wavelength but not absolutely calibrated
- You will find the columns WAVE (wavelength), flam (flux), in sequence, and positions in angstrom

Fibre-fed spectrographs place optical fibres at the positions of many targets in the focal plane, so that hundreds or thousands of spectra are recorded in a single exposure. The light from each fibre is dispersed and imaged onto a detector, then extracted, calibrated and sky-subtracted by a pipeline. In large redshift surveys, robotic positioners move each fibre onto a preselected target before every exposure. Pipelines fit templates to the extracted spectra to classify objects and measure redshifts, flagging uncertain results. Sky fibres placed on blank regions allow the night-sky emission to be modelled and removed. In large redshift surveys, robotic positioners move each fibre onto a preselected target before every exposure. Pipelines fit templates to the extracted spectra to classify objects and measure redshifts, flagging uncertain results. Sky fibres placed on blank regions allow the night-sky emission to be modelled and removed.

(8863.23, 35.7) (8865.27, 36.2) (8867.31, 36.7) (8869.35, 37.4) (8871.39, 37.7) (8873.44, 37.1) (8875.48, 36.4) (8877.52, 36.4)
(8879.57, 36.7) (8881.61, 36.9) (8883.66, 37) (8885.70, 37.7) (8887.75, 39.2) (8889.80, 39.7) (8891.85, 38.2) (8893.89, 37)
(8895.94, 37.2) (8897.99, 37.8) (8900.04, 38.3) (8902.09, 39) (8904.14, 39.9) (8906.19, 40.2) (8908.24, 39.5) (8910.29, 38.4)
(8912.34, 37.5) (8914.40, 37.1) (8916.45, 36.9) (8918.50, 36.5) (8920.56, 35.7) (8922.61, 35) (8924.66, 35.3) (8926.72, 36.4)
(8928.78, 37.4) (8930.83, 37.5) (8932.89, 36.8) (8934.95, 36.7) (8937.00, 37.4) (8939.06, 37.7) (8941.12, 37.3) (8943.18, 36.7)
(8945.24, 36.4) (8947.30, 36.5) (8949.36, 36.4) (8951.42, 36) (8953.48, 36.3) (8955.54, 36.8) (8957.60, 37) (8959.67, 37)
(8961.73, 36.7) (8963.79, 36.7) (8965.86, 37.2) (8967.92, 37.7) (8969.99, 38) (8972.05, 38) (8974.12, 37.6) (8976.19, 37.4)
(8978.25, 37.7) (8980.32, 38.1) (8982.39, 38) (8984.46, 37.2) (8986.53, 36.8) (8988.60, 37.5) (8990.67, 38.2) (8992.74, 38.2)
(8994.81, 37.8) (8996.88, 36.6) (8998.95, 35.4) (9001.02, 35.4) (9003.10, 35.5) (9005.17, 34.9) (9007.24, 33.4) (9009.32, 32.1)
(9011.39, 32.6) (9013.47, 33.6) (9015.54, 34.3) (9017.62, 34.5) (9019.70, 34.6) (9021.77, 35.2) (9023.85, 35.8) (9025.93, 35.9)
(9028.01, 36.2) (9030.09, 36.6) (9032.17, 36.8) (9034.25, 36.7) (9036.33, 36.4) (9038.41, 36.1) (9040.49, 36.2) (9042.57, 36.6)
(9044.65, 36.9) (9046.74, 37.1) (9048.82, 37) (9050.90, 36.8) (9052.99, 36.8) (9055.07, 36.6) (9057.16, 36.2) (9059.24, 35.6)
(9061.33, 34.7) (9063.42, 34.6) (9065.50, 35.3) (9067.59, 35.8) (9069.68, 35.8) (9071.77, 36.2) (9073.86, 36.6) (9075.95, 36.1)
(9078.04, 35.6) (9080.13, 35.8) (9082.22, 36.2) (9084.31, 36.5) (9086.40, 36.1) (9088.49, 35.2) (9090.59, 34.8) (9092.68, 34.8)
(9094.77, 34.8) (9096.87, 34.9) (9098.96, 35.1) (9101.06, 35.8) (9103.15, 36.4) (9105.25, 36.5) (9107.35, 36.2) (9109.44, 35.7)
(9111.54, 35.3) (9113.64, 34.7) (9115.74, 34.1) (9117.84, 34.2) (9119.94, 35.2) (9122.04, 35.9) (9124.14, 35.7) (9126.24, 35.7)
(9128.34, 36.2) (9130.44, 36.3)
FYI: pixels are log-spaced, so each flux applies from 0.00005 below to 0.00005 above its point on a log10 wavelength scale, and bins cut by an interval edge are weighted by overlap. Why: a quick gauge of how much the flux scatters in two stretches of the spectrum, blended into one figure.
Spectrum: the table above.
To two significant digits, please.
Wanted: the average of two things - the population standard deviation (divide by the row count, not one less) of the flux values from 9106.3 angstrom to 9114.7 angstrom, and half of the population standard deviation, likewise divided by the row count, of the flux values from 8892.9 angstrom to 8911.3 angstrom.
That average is 0.54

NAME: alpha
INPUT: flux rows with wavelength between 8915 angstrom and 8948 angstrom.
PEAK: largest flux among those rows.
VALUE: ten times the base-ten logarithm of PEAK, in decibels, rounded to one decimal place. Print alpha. 15.8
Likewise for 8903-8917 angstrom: 16.0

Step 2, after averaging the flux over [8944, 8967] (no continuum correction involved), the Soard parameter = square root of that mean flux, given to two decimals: 6.05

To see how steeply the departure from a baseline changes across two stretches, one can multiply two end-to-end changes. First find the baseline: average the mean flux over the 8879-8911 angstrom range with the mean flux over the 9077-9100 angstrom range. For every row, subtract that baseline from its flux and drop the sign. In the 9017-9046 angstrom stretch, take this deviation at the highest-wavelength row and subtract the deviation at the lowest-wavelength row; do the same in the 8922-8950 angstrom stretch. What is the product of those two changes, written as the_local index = 3.3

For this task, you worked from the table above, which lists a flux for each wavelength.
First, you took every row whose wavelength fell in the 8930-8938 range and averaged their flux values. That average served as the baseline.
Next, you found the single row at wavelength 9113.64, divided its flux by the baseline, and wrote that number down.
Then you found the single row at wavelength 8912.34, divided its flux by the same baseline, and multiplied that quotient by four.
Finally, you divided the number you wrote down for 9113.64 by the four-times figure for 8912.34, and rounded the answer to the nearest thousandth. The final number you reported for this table 0.231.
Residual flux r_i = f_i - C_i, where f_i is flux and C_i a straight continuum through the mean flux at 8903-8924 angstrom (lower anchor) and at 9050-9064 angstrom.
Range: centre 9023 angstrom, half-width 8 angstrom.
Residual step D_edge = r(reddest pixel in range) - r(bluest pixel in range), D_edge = 2.5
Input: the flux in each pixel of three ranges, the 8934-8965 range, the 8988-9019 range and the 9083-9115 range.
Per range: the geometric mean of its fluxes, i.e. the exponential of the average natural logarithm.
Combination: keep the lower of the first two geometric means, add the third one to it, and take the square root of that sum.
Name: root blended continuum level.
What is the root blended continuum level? 8.41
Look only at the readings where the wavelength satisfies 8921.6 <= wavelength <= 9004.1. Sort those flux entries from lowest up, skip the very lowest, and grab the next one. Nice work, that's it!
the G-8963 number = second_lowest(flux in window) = 35.3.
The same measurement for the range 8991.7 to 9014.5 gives 32.6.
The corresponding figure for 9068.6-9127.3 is 34.2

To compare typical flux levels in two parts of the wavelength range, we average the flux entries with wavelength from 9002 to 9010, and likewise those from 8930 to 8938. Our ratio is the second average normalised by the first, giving 1.09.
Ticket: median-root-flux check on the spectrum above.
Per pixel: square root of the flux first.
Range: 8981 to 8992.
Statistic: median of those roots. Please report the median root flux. 6.12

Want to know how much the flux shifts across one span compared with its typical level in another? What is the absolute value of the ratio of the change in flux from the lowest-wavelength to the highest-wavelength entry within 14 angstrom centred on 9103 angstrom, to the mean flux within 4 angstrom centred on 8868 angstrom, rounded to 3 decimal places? 0.022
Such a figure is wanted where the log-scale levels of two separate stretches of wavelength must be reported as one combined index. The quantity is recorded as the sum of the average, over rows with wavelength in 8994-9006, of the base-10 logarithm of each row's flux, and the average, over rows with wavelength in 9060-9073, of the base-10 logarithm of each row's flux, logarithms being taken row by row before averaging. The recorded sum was 3.10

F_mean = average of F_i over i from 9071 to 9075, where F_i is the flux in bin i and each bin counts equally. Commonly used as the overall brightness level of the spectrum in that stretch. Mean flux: 36.4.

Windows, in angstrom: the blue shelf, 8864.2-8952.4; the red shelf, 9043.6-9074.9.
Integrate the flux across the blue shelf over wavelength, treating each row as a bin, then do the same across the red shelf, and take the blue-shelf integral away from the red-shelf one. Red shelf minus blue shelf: -2159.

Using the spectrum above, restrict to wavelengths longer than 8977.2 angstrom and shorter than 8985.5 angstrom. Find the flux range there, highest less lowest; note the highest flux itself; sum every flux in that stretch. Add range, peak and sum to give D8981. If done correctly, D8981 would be 190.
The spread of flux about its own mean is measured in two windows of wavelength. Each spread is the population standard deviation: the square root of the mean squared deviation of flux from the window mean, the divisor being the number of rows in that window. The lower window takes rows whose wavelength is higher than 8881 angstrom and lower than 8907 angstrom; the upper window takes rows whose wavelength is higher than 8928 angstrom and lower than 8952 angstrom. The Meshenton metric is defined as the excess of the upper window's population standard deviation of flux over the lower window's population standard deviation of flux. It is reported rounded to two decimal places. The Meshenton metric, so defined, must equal -0.61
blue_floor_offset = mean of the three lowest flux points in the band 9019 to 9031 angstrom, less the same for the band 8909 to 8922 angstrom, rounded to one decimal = -1.2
